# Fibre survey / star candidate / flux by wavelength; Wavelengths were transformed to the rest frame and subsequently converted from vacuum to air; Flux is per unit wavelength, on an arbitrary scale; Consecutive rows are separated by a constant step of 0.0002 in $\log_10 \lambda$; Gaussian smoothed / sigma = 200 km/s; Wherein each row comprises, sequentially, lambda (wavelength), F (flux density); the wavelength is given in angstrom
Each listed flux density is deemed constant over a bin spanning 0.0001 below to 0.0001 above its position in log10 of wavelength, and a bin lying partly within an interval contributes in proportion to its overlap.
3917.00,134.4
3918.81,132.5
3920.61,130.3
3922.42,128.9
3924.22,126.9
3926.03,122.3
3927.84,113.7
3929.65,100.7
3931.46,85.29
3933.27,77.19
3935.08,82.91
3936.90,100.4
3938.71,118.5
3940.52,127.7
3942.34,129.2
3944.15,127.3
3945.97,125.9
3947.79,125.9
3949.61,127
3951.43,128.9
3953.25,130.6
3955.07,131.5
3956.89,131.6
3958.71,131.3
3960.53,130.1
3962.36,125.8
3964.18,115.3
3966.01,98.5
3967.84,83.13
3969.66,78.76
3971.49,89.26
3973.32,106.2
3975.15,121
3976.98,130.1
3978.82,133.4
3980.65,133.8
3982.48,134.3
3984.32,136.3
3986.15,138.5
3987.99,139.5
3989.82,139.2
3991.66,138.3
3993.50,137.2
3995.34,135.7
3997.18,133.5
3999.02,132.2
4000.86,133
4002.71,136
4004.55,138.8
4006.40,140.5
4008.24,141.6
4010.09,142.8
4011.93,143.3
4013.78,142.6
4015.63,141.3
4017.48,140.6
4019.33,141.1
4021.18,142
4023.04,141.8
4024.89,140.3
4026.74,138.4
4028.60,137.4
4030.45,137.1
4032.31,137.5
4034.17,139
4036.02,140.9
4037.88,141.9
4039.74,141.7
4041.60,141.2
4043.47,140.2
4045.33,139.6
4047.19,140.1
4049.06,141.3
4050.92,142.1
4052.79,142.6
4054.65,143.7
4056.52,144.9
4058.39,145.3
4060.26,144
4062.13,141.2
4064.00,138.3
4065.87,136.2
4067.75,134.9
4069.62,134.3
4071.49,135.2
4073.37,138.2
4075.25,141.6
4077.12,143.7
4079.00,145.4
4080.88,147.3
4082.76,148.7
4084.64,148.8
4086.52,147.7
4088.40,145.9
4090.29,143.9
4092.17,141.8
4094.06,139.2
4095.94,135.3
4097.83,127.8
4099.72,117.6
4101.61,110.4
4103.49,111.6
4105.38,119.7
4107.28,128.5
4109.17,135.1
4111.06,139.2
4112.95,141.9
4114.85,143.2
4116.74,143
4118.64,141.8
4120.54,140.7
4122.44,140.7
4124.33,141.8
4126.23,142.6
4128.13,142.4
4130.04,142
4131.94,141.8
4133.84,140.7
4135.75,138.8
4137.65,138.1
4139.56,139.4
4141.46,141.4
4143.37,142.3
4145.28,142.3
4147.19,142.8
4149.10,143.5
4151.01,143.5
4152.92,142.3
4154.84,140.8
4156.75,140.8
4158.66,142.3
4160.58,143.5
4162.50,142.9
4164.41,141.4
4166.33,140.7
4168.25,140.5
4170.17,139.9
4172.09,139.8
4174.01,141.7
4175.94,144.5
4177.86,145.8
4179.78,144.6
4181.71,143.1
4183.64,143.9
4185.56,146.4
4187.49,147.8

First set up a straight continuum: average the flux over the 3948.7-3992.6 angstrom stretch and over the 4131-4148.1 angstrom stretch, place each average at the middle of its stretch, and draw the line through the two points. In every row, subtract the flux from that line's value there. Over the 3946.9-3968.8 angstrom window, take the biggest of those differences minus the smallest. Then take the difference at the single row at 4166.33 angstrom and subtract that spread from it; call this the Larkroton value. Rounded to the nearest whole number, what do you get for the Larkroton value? -47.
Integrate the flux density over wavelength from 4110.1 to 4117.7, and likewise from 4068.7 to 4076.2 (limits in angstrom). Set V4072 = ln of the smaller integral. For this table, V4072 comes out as 6.94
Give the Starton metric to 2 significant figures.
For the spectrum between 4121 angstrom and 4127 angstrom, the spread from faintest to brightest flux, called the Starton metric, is 1.9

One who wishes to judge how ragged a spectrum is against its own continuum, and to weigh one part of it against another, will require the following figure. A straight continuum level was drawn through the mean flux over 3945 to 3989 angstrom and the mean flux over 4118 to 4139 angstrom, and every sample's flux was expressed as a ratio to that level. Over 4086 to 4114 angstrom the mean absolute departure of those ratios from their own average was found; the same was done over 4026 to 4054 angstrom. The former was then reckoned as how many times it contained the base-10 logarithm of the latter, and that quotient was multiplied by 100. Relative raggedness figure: -3.7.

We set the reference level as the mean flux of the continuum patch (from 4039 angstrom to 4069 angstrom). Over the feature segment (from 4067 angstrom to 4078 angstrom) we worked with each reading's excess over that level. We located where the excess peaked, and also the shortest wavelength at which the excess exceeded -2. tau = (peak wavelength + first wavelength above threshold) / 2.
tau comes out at 4076.2 angstrom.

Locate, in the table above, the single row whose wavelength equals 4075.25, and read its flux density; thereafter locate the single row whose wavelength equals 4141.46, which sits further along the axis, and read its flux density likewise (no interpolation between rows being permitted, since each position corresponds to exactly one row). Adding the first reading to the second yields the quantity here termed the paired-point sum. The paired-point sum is 283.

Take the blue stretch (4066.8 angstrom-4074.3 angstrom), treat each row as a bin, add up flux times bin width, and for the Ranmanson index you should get 1017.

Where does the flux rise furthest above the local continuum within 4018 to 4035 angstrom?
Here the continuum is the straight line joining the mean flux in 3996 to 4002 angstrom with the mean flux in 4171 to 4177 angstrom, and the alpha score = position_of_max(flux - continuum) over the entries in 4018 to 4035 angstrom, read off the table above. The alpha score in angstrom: 4021.18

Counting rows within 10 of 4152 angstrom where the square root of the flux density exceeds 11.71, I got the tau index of 10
